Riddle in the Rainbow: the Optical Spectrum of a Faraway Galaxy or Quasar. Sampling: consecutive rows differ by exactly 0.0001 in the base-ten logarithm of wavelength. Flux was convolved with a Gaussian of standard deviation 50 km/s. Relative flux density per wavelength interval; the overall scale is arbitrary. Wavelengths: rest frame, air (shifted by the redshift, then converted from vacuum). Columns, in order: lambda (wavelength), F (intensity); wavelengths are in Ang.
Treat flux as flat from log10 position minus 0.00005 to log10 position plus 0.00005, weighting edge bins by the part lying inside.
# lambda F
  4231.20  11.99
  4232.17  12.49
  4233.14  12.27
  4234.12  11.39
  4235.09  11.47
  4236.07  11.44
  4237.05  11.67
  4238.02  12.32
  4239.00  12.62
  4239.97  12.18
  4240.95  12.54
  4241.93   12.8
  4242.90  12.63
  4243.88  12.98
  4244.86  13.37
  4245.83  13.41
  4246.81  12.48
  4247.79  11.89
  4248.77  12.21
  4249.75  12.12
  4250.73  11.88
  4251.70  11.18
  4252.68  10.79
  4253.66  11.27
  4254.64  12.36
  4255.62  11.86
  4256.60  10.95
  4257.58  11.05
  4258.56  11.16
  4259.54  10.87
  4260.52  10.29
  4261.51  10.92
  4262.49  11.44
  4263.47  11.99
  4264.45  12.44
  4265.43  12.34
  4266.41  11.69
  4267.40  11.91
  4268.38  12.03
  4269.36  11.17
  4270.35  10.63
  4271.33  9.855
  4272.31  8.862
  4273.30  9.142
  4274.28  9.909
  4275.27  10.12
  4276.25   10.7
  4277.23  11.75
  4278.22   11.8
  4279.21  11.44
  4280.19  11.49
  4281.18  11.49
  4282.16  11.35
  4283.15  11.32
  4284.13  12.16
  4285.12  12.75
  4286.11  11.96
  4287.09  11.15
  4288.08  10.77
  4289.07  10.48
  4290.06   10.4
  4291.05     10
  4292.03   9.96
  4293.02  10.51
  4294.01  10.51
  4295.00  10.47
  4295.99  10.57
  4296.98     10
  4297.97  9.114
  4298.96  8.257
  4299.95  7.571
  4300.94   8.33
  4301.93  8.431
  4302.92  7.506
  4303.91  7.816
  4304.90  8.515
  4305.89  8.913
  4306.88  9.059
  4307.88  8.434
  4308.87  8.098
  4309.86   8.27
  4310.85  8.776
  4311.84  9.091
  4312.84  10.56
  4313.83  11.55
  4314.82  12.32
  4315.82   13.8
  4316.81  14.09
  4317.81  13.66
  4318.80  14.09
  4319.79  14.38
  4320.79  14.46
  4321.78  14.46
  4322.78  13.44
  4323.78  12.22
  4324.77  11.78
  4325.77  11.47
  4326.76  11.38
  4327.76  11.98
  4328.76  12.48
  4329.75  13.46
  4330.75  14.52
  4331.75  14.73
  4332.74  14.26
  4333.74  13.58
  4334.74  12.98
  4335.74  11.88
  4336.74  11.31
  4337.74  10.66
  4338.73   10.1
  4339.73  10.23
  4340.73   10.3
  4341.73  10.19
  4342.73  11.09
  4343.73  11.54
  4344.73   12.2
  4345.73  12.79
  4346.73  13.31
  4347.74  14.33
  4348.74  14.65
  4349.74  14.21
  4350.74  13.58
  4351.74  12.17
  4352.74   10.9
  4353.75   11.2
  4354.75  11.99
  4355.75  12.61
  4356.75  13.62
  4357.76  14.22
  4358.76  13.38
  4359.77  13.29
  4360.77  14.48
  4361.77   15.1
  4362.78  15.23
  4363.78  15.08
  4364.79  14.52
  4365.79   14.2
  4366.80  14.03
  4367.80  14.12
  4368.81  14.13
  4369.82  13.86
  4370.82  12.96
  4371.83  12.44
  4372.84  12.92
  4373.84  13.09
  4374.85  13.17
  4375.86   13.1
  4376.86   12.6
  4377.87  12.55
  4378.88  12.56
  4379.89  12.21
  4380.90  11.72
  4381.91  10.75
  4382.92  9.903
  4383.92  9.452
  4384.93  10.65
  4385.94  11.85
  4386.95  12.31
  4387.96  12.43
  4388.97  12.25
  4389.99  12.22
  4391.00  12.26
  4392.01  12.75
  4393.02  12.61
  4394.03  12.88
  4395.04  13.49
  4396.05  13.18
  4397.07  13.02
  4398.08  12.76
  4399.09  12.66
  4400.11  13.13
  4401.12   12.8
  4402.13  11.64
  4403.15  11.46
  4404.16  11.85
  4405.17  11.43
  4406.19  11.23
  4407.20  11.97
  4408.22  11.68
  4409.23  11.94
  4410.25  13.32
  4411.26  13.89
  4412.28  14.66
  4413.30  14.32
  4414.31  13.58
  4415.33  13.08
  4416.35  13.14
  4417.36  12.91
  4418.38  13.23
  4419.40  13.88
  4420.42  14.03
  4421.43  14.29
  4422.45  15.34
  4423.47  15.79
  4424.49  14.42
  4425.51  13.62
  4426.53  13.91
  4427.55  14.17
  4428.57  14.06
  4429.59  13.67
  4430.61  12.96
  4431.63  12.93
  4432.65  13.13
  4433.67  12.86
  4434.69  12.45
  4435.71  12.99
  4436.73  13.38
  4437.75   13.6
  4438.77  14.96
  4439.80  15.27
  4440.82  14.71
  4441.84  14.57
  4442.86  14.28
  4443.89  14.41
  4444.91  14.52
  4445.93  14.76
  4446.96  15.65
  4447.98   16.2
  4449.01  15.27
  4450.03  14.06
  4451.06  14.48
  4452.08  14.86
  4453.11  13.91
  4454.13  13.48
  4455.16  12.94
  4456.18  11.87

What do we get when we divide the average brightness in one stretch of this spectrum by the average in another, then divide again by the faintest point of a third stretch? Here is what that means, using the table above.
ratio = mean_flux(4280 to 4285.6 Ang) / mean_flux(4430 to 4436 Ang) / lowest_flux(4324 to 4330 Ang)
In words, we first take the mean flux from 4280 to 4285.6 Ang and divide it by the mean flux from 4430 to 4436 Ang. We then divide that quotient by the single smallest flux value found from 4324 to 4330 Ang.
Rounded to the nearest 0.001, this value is 0.080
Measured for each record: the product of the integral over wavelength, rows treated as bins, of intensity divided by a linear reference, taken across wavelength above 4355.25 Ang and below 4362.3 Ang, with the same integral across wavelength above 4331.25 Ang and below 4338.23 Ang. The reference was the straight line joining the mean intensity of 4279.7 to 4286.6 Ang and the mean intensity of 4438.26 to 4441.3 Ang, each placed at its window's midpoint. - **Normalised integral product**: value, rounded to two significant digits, 51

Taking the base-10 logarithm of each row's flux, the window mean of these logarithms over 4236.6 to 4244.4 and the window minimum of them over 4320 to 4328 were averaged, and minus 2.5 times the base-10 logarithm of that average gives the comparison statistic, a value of -0.08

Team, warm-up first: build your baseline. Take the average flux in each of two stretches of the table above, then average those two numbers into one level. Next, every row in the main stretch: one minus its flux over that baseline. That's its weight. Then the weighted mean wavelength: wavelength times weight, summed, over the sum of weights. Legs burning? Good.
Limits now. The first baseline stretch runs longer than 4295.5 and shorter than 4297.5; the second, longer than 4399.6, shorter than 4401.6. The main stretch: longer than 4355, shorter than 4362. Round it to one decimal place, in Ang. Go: 4359.3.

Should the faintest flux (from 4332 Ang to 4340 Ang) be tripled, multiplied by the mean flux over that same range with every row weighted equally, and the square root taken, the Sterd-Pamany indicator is 19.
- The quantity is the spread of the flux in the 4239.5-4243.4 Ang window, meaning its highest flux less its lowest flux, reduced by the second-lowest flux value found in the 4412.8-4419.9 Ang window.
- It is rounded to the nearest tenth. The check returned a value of -12.5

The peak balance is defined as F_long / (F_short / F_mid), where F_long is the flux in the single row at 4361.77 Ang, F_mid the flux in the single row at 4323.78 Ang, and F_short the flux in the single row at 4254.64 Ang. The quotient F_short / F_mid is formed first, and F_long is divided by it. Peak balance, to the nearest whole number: 15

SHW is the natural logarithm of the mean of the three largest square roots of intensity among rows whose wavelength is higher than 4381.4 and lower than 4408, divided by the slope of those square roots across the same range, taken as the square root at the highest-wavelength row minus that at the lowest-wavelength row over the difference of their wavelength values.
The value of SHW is 6.2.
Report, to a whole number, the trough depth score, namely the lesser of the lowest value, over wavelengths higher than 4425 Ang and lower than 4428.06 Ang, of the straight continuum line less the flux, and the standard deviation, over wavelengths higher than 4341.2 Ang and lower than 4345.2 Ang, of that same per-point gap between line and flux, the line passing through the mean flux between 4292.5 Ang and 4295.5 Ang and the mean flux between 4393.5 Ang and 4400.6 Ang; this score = 0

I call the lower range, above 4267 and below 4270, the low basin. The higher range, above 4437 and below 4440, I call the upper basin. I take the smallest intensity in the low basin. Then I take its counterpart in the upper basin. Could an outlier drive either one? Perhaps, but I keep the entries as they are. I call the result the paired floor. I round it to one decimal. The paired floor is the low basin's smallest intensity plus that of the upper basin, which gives 24.8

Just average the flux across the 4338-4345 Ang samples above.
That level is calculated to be 10.8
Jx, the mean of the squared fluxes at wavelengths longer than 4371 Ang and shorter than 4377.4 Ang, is 166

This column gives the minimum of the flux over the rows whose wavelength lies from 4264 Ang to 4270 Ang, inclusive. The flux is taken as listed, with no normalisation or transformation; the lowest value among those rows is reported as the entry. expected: 11.17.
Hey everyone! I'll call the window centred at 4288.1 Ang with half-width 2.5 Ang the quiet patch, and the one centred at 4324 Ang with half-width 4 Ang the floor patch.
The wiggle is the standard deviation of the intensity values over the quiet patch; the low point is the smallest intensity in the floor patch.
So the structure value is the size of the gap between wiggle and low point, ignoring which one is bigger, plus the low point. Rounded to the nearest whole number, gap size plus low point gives 22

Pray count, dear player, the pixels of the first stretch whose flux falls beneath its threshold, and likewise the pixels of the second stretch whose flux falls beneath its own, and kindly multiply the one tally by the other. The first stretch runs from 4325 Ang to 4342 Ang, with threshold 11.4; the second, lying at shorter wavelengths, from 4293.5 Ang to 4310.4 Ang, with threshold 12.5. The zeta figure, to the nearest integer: 119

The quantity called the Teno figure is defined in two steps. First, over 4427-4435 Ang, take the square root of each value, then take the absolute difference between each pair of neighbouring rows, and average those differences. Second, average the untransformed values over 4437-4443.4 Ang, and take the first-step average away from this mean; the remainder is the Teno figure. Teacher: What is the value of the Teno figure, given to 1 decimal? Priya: 14.5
